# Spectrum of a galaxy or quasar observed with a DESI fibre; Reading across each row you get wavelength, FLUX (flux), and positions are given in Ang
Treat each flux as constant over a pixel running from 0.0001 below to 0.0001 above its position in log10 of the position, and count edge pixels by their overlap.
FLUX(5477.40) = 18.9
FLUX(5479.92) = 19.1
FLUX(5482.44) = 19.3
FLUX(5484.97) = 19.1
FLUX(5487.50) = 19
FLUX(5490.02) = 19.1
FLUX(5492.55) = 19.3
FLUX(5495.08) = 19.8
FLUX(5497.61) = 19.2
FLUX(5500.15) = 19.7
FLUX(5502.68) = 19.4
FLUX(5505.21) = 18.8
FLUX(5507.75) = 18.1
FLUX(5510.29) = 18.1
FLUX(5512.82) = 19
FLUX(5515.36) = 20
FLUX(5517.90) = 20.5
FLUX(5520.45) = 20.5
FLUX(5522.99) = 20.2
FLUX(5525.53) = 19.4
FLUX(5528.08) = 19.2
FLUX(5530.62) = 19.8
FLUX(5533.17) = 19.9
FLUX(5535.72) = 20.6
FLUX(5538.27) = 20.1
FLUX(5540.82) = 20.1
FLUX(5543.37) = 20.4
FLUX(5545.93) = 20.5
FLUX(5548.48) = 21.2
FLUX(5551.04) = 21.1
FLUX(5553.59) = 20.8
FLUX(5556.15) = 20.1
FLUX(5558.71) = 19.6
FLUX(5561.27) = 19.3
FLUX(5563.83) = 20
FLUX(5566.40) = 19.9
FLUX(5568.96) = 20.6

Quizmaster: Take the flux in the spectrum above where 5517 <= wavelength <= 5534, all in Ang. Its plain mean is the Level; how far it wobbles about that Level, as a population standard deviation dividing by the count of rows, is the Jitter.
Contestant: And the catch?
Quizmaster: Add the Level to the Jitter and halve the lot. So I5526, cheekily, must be 10.2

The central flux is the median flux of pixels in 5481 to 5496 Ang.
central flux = 19.2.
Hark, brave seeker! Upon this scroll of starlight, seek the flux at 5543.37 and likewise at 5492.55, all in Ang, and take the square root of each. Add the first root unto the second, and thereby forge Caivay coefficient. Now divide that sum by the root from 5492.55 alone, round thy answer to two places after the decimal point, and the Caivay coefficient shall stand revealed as 2.03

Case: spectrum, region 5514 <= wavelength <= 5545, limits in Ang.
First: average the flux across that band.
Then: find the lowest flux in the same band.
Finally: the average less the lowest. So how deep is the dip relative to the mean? 0.86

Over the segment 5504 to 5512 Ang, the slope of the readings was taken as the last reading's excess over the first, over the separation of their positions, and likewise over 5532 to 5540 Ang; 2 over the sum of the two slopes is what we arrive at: -20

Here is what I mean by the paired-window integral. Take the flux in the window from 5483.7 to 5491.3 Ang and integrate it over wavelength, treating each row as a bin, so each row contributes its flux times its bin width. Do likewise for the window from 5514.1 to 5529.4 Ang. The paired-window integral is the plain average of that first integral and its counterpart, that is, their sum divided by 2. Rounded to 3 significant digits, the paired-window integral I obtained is 225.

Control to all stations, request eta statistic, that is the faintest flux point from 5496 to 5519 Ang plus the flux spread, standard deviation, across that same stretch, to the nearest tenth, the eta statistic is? 18.9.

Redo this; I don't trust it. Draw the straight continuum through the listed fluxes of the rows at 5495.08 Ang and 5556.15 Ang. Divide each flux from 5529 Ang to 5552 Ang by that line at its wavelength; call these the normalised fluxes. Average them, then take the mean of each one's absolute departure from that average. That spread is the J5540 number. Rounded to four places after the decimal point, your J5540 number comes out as 0.0185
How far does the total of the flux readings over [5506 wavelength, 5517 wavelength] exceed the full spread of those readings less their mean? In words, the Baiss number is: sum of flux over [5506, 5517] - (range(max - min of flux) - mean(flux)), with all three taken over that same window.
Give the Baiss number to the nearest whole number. 92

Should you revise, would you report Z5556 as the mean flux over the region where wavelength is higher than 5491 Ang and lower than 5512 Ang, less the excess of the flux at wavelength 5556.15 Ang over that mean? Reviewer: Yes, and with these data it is 18.0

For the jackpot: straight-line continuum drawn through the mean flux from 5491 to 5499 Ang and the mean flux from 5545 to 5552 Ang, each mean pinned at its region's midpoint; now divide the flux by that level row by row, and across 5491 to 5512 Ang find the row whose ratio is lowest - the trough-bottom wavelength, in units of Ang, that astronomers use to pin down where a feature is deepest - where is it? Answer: 5510.29 Ang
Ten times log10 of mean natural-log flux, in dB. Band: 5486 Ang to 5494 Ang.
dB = 4.70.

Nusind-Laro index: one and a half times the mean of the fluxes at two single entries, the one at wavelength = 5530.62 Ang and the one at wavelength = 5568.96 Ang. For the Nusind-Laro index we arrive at 30.3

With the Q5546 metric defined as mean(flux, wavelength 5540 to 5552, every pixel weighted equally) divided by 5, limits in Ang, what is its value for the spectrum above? 4.13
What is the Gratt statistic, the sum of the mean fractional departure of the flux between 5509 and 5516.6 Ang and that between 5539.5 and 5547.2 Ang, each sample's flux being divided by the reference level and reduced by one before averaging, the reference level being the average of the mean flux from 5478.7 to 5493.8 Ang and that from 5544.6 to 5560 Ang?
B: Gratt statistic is -0.017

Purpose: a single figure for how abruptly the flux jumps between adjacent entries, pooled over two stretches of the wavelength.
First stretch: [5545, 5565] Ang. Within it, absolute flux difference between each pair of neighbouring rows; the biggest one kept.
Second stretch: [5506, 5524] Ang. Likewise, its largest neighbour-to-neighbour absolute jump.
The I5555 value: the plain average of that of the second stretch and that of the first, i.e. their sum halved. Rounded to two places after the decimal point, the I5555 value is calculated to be 0.85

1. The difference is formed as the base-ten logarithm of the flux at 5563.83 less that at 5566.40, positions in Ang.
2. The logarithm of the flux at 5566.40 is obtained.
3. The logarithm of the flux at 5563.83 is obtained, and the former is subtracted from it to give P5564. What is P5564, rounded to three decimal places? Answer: 0.002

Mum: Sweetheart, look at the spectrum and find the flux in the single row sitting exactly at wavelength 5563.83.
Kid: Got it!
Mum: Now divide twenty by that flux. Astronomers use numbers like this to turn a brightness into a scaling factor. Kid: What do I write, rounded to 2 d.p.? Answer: 1.00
